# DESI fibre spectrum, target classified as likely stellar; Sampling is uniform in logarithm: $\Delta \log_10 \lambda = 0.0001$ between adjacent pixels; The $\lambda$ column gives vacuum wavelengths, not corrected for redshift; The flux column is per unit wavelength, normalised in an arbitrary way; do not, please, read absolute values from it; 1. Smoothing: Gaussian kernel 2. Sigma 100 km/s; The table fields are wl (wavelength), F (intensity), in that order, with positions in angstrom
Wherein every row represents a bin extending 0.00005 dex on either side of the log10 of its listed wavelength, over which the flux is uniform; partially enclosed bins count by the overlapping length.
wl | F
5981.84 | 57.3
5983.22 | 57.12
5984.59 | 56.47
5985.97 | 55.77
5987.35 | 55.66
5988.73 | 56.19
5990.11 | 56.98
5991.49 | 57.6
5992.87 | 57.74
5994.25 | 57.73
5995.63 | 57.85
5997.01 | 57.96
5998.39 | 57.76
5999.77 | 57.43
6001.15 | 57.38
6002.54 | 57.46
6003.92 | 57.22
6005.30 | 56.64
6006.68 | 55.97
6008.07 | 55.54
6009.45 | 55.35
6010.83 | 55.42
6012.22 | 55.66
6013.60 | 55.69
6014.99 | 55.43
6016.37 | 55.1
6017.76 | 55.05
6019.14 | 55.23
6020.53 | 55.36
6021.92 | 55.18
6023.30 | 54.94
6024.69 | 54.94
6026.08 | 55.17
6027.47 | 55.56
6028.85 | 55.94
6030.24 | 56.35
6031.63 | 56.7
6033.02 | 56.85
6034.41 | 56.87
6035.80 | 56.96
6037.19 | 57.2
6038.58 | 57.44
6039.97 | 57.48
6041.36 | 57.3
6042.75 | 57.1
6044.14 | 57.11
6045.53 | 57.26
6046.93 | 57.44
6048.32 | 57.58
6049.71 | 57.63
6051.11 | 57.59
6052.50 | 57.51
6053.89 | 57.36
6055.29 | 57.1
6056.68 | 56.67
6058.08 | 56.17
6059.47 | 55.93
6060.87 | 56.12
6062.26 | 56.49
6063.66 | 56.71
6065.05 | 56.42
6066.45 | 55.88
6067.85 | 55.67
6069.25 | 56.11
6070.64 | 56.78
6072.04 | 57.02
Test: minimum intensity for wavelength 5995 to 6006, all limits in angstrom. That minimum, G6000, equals 56.64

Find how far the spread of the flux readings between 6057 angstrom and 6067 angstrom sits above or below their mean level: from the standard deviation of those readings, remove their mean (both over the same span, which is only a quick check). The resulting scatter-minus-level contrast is -56.0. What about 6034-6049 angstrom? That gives -57.0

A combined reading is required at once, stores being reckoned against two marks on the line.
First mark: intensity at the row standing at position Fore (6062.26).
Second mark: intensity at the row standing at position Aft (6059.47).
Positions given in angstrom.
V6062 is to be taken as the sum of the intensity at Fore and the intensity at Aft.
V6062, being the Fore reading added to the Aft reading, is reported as 112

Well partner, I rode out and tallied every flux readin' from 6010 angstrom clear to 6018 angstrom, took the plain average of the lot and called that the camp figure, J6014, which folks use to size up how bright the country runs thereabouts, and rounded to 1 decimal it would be 55.4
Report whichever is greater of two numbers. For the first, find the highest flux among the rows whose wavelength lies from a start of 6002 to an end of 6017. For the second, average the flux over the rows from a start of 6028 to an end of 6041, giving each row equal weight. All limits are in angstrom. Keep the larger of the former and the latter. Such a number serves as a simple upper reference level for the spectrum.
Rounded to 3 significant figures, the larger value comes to 57.5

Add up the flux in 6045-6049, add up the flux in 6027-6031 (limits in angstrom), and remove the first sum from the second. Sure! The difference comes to -4.4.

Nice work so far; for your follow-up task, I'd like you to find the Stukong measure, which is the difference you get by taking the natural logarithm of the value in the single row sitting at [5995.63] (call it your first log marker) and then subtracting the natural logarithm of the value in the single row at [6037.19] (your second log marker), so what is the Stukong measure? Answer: 0.011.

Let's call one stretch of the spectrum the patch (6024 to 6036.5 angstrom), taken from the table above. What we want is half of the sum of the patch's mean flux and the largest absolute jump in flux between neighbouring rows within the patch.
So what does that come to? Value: 28.3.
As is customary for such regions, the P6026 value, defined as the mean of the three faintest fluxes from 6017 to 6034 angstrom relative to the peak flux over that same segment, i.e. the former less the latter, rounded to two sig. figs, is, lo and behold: -1.9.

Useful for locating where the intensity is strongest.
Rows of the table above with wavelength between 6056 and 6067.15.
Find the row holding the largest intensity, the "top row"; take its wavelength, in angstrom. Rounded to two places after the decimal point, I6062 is 6063.66 angstrom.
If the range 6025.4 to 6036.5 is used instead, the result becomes 6035.80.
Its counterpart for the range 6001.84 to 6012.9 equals 6002.54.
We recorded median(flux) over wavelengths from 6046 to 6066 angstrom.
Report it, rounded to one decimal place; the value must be 56.9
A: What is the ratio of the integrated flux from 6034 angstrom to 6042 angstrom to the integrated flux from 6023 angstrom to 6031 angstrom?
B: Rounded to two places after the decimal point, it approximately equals 1.03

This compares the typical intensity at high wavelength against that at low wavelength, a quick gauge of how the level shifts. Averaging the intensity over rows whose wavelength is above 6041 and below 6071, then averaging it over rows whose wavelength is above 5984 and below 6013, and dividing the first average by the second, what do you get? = 1.00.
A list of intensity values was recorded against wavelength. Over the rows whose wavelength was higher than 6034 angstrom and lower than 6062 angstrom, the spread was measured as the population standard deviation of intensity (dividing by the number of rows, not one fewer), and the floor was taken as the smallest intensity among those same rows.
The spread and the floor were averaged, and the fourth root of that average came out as 2.30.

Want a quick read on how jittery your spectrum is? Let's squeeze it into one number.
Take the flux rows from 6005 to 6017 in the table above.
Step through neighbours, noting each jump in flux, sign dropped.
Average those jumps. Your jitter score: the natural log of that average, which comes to -1.28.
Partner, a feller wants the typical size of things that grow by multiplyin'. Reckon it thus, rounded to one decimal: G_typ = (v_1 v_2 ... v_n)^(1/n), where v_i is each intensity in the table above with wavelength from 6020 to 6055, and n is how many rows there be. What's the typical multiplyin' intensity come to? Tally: 56.7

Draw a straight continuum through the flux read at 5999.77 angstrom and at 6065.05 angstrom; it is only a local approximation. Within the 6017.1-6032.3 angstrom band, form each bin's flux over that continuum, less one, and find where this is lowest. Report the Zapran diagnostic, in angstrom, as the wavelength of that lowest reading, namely 6023.30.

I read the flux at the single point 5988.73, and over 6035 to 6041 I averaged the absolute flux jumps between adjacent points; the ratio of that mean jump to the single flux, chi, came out 0.0031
